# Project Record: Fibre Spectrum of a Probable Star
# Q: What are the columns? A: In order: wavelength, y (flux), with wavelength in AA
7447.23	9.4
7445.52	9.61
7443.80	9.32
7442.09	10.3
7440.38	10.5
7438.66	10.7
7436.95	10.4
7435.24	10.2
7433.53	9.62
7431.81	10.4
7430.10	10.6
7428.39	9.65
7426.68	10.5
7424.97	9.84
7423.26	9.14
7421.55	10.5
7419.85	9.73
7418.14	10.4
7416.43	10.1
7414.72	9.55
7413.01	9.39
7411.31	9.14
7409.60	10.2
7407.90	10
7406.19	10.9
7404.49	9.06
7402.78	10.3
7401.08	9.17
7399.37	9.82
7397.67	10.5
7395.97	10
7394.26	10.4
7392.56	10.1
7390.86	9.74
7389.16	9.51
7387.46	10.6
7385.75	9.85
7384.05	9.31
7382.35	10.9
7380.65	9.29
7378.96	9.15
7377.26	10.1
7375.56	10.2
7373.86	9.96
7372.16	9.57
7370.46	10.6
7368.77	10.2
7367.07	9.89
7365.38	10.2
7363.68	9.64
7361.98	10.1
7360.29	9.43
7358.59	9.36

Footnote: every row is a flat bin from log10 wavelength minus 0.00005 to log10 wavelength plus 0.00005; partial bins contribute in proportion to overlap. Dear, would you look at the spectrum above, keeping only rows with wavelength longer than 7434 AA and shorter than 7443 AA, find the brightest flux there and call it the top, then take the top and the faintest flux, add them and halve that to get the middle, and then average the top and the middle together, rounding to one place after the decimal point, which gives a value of 10.6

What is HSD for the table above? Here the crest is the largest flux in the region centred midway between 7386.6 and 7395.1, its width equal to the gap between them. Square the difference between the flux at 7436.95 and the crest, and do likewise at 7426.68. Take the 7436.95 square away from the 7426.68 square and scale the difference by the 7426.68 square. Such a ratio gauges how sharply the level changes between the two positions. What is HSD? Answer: -3.0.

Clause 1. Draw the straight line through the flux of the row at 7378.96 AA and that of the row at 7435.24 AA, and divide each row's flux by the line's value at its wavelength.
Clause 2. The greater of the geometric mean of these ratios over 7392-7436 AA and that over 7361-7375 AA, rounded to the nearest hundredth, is 1.12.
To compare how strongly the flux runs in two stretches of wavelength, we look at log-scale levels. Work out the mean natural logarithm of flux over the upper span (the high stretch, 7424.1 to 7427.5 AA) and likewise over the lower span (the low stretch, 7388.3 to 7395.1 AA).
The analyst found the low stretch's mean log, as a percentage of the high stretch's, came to 99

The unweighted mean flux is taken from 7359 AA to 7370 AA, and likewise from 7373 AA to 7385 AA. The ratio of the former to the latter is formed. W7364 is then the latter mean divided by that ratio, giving 9.8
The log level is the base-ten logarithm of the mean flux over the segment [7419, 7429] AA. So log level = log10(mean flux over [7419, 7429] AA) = 1.00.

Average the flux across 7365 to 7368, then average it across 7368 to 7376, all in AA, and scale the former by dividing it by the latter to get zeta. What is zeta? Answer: 0.99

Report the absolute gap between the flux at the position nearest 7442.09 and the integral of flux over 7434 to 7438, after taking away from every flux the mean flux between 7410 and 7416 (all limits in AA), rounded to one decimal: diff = 2.3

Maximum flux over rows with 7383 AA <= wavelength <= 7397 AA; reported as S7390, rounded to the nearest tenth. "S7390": 10.6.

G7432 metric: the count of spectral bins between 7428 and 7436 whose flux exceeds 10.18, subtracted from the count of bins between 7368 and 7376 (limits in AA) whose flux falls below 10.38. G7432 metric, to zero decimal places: 1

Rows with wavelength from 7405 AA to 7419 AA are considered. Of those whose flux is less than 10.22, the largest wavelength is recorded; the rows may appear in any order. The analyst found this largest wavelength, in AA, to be 7416.43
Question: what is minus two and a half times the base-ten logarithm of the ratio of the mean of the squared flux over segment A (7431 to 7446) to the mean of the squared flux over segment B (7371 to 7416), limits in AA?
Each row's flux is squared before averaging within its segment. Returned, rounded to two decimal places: -0.05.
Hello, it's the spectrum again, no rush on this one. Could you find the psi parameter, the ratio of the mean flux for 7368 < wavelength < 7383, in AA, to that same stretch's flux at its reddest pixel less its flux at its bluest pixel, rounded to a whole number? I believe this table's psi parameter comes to 14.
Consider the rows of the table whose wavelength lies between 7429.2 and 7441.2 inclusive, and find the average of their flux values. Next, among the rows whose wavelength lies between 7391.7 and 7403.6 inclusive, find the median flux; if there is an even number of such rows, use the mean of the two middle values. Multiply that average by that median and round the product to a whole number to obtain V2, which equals 104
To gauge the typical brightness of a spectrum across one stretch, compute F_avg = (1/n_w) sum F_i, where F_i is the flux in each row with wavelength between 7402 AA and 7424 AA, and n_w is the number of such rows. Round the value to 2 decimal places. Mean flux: 9.88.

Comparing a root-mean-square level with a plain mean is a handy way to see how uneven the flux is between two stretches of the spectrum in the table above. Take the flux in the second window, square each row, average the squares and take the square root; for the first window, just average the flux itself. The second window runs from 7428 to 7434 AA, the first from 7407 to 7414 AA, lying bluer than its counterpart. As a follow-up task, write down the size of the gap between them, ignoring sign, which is 0.39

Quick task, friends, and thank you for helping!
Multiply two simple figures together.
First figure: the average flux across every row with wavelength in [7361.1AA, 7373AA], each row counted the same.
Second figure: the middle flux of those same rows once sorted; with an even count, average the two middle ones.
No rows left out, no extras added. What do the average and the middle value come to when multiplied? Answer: 101.3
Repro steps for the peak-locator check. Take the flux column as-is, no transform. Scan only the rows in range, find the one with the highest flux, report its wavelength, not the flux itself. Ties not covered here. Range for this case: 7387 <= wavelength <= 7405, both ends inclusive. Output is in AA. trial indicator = 7387.46 AA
